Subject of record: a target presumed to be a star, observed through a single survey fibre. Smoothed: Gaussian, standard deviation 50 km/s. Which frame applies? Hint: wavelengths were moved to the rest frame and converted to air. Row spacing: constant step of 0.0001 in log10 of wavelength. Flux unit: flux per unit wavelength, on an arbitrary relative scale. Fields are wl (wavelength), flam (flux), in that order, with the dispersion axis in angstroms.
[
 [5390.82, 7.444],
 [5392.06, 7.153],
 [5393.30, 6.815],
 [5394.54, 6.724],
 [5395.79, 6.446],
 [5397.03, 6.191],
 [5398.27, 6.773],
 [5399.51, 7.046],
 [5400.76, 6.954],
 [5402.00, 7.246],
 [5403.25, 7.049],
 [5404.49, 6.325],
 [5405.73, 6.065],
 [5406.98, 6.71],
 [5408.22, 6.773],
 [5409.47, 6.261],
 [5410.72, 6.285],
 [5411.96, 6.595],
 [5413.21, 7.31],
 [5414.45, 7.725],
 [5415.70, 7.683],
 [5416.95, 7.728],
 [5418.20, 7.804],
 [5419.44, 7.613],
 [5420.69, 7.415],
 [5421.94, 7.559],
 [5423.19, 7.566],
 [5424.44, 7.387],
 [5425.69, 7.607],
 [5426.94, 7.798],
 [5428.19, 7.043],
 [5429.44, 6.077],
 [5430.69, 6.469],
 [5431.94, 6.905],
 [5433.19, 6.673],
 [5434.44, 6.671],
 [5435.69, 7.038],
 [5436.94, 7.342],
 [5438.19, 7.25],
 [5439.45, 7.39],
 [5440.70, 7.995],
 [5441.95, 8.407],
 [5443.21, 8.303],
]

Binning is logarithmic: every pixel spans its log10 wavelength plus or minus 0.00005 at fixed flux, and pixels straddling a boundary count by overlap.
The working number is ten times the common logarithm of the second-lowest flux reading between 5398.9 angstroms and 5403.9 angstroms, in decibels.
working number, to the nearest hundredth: 8.48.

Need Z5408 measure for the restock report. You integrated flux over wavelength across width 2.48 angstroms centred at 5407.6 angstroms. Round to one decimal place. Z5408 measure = 16.8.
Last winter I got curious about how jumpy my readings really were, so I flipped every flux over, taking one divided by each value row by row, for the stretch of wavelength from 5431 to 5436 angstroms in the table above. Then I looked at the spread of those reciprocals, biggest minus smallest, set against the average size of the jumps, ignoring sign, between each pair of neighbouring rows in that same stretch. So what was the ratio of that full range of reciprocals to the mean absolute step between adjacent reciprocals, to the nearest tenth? 1.8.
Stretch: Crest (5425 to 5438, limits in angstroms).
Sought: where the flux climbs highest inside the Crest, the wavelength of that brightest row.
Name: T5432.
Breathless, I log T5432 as 5426.94 angstroms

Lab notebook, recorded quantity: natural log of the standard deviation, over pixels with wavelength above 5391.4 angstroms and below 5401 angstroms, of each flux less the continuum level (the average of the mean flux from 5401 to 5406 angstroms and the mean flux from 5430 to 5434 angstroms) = -1.2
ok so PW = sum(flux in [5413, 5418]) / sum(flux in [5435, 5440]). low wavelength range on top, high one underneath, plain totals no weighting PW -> 1.0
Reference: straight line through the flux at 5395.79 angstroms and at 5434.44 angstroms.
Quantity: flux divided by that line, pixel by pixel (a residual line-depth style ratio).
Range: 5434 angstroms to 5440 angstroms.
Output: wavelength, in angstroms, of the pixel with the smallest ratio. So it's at 5434.44 angstroms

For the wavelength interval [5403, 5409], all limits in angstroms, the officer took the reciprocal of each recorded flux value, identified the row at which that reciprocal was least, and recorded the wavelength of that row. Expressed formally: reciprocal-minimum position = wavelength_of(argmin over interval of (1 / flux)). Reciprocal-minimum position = 5403.25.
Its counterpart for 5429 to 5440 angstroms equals 5439.45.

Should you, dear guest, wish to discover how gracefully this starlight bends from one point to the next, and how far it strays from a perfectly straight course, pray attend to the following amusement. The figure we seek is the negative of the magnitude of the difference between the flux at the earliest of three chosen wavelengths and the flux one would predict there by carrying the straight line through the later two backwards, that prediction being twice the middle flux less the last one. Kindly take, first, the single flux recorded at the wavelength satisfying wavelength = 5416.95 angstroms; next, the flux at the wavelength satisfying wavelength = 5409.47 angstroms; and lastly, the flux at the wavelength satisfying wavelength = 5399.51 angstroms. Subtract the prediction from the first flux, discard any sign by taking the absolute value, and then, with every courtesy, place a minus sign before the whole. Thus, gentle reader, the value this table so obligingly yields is -2.3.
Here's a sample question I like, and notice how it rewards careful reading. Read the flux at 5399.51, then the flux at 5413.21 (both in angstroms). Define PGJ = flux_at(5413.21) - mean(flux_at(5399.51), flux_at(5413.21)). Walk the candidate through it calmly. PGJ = 0.13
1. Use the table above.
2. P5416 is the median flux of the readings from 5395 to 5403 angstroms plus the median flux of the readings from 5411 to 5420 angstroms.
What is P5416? 14.5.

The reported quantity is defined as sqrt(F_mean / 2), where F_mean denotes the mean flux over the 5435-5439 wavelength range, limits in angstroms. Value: 1.90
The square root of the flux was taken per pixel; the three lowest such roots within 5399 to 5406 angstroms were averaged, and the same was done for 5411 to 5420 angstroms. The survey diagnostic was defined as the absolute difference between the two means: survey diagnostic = 0.14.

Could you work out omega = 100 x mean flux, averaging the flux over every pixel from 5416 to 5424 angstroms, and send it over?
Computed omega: 761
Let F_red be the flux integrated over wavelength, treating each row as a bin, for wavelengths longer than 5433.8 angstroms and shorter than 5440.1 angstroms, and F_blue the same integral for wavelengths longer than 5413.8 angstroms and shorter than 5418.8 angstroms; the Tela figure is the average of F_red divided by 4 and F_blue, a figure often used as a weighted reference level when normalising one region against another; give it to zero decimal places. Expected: 25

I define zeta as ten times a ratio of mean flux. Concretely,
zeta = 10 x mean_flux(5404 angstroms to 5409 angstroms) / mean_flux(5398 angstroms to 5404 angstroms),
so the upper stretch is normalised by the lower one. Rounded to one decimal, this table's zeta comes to 9.2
